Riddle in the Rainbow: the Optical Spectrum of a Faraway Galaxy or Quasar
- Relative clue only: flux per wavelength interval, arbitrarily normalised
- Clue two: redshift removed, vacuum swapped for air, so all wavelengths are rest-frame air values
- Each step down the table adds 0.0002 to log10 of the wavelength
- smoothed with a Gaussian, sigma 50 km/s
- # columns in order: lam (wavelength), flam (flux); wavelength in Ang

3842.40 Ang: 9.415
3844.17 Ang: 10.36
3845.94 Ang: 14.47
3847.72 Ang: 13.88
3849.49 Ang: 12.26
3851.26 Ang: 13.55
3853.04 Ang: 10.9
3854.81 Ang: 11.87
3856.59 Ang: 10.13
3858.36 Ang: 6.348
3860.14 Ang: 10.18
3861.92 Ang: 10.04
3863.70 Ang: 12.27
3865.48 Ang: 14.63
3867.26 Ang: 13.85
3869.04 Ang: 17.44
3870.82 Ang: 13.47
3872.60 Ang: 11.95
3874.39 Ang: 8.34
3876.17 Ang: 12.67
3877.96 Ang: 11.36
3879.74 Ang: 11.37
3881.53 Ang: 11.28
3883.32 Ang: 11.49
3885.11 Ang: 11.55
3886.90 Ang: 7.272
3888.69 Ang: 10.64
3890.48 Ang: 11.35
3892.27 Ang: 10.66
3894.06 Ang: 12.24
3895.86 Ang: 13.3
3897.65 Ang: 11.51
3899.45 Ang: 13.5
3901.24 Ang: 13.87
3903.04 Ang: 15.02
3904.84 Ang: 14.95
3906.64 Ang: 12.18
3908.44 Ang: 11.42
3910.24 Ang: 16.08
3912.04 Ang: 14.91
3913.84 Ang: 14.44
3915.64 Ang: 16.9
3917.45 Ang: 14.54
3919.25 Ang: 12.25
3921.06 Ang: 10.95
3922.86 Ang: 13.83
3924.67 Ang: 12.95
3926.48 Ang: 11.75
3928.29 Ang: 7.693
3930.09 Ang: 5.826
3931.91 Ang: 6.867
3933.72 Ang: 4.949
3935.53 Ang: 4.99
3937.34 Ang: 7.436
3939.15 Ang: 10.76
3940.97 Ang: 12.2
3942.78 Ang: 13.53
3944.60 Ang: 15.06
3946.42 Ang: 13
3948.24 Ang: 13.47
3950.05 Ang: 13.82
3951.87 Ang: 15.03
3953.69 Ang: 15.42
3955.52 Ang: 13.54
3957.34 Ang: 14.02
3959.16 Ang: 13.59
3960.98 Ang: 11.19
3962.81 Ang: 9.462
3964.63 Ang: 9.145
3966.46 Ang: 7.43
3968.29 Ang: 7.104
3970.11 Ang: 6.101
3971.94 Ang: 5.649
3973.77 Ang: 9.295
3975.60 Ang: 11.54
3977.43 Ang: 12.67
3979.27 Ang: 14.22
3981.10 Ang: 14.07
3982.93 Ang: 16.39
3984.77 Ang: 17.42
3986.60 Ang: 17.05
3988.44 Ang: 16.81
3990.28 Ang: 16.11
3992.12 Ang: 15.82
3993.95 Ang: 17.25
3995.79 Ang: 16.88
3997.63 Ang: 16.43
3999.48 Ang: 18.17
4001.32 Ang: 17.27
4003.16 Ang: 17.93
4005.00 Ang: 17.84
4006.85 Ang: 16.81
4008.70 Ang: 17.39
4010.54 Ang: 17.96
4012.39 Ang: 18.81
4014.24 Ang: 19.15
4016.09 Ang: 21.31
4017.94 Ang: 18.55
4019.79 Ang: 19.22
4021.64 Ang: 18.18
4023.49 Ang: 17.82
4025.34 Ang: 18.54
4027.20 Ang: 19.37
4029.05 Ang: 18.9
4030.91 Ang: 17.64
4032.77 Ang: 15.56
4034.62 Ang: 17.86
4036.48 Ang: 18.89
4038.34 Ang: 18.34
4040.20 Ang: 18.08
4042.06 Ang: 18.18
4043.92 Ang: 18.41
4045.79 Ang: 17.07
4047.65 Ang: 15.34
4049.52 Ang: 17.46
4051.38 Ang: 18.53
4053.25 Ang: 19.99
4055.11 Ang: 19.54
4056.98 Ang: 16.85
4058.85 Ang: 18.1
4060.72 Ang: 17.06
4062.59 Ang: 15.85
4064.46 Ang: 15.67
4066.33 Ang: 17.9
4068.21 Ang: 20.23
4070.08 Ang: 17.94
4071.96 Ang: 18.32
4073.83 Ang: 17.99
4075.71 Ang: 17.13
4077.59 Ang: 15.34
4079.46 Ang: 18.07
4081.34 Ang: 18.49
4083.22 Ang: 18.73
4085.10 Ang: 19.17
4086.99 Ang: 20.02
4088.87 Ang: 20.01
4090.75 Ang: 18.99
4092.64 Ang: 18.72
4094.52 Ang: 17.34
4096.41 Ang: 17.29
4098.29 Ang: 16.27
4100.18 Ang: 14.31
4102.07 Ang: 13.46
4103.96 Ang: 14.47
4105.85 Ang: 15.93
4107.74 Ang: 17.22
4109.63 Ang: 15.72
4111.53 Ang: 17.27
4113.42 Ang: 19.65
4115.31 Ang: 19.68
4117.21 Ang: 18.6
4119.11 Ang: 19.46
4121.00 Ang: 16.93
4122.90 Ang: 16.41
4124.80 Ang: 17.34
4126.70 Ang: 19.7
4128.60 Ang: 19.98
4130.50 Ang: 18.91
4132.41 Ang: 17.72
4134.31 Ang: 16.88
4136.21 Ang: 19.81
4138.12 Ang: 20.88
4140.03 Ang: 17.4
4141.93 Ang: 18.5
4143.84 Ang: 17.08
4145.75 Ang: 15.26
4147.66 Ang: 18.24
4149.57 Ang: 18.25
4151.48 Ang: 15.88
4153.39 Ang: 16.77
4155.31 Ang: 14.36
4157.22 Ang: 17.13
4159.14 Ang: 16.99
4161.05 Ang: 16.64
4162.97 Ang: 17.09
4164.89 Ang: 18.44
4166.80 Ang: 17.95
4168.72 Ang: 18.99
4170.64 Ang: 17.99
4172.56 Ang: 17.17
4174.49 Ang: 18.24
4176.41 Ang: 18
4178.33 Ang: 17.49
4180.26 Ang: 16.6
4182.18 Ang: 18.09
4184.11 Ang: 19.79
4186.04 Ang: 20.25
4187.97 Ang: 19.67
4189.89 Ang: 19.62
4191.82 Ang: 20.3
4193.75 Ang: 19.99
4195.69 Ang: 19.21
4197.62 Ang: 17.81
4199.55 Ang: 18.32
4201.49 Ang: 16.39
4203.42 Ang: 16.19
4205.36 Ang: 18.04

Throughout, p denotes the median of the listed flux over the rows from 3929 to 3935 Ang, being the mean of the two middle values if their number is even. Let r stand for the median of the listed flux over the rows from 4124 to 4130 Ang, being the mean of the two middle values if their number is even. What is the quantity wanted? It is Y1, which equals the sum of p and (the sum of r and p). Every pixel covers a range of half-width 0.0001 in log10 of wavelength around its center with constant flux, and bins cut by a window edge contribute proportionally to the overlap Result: 31.4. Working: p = 6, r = 19.7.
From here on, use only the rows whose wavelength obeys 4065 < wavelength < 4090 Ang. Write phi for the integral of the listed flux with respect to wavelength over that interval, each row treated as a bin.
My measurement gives 459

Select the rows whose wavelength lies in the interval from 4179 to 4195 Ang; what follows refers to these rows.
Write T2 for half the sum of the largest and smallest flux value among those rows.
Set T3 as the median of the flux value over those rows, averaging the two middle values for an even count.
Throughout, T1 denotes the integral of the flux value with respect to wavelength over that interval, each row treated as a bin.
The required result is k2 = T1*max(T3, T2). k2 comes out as 6076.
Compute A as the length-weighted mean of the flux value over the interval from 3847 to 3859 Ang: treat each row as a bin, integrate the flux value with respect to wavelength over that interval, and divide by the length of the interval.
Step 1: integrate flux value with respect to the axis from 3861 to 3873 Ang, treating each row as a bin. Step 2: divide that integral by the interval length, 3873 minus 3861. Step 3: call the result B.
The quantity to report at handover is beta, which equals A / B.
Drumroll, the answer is 0.84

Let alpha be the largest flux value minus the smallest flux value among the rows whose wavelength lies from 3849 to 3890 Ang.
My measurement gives 11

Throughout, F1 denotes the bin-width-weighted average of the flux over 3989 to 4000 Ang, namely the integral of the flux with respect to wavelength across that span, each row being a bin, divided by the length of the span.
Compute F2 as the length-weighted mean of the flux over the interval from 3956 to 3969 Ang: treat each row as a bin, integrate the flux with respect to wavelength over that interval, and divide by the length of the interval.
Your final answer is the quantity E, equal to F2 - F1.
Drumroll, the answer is -6.3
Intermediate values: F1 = 16.7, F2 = 10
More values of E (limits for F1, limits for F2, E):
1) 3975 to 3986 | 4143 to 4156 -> 2.0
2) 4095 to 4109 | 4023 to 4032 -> 2.8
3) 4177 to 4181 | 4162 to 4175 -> 0.8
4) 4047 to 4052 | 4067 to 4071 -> 1.9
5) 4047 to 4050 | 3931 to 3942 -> -8.4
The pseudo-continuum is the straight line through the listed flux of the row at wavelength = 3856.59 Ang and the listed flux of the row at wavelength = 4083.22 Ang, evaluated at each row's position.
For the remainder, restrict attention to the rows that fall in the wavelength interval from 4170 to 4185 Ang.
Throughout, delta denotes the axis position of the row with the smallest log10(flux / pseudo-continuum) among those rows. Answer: 4180.26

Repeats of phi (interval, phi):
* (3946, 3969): 277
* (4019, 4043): 437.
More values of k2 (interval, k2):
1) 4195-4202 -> 2274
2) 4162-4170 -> 2637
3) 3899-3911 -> 2305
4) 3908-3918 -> 2190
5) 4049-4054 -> 1752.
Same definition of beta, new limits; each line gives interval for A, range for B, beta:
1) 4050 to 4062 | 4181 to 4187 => 0.95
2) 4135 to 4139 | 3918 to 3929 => 1.71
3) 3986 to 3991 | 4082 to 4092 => 0.86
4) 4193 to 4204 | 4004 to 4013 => 1.02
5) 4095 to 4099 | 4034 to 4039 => 0.92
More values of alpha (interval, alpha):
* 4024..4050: 4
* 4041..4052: 3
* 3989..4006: 2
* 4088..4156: 7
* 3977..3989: 5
